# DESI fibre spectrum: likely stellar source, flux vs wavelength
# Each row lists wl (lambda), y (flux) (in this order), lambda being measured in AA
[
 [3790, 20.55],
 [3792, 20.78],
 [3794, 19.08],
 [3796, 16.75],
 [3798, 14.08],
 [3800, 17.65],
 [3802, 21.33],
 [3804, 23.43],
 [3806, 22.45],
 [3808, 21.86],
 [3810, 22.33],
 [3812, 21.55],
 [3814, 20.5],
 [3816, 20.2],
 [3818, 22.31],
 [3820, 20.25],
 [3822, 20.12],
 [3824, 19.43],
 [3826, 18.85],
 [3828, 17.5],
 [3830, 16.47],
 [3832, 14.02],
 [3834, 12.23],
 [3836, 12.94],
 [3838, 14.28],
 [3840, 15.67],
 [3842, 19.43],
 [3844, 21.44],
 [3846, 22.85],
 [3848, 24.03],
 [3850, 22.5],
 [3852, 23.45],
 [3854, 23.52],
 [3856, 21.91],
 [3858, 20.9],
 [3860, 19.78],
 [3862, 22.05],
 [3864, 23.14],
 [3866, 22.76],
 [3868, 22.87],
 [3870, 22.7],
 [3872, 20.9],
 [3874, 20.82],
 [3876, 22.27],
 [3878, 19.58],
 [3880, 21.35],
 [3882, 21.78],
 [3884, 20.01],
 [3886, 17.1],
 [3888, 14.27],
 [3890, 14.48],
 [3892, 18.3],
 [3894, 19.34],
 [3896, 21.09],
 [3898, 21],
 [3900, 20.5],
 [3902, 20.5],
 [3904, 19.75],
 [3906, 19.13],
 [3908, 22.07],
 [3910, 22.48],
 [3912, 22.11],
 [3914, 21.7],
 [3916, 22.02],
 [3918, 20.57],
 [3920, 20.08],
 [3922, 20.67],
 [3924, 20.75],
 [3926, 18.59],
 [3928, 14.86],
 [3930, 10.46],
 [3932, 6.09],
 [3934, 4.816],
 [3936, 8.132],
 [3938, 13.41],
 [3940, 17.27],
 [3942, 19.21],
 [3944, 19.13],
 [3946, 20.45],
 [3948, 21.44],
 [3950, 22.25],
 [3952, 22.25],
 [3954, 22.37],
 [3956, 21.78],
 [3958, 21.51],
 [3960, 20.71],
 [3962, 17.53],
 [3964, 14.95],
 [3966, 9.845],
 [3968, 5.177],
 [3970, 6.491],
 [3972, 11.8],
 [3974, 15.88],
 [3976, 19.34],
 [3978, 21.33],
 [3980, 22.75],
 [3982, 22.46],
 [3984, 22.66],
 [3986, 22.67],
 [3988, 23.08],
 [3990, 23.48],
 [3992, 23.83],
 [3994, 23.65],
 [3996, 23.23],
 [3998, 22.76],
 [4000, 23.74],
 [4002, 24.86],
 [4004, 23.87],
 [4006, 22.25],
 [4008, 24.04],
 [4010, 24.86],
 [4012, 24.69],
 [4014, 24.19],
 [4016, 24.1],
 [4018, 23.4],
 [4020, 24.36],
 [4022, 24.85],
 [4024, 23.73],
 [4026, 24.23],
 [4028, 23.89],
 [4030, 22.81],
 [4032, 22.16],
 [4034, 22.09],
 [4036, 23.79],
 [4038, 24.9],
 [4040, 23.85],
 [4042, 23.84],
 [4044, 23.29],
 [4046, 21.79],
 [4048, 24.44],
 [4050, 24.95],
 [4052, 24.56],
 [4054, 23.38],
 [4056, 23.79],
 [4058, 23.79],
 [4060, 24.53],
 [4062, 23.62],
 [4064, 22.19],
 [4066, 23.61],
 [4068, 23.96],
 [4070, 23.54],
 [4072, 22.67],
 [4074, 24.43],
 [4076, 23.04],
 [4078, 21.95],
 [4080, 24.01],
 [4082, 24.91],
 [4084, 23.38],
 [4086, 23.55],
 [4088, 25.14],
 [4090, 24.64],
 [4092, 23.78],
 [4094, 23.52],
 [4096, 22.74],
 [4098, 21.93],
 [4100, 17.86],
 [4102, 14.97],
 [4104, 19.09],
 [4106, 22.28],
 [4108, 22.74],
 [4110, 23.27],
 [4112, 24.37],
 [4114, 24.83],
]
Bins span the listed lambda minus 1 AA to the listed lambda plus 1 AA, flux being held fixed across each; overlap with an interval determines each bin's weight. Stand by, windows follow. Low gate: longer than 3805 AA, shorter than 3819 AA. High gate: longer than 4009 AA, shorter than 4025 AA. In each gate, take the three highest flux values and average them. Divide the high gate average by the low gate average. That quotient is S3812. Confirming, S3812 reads 1.11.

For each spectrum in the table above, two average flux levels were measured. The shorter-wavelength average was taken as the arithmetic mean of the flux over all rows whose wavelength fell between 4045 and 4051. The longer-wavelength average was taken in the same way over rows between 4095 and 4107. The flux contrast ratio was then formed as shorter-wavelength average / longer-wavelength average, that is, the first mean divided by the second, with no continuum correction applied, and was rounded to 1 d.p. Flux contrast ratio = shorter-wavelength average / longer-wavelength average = 1.2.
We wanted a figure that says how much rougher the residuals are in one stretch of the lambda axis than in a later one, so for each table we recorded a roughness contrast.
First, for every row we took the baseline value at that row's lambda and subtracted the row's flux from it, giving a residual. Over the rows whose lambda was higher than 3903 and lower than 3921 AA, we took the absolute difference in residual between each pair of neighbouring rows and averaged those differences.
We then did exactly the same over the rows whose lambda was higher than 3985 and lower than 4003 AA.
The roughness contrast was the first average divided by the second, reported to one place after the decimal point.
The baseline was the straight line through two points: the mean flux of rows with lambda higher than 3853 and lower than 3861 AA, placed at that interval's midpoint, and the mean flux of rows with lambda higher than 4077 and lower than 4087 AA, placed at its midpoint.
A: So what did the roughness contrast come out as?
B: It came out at 1.6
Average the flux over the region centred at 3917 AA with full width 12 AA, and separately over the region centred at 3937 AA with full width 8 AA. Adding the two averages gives 32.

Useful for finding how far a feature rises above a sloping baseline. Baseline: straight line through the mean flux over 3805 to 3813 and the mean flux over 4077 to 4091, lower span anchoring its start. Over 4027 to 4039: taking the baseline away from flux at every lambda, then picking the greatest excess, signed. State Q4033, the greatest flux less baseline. 1.3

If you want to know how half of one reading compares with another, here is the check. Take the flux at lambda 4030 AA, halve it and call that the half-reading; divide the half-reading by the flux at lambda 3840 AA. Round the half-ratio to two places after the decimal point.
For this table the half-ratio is 0.73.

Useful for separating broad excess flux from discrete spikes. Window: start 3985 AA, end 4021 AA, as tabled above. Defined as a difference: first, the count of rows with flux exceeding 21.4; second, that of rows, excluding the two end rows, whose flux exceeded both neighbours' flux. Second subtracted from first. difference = 15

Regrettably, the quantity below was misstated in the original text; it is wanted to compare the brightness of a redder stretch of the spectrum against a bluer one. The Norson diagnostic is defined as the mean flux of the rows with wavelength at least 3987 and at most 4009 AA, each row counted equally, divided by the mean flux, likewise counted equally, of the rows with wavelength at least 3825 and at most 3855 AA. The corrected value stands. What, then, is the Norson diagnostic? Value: 1.26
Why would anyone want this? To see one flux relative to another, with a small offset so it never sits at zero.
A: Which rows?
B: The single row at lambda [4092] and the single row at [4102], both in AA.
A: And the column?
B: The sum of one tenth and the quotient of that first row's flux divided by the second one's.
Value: 1.7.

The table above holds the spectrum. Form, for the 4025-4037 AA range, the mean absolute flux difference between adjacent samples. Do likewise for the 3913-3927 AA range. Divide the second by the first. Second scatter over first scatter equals 1.1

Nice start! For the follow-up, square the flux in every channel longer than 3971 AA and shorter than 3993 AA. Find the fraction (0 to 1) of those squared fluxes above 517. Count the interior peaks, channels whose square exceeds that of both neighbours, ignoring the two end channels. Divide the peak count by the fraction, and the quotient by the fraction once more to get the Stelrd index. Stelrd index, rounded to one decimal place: 7.6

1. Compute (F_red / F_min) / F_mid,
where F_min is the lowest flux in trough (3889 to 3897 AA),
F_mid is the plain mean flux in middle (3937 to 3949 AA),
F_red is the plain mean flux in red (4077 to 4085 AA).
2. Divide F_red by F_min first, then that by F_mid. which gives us 0.088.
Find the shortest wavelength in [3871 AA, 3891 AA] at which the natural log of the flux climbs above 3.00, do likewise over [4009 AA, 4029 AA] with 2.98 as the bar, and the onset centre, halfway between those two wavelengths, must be 3941 AA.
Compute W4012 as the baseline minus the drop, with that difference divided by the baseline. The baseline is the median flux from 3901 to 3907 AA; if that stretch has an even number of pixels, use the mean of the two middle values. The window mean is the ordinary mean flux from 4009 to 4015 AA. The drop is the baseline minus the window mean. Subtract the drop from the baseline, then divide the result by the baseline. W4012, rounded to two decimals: 1.24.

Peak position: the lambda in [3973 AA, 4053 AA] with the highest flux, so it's 4050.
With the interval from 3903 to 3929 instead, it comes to 3910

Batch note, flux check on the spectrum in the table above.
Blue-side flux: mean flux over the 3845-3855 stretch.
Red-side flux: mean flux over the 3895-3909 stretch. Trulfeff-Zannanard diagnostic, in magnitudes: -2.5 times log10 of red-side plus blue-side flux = -4.10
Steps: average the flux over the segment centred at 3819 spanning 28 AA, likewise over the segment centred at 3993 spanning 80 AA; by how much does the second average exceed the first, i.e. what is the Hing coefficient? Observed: 1.3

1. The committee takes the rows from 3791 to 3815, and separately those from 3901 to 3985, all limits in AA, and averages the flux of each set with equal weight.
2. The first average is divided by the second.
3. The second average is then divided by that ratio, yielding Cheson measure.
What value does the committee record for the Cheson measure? 16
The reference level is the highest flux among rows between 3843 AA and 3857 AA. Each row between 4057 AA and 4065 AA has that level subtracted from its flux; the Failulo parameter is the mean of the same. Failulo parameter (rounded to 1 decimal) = -0.5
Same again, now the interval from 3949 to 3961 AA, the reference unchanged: -2.2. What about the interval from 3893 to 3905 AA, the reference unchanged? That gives -3.7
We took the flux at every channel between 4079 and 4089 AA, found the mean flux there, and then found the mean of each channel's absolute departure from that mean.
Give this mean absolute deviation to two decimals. 0.66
